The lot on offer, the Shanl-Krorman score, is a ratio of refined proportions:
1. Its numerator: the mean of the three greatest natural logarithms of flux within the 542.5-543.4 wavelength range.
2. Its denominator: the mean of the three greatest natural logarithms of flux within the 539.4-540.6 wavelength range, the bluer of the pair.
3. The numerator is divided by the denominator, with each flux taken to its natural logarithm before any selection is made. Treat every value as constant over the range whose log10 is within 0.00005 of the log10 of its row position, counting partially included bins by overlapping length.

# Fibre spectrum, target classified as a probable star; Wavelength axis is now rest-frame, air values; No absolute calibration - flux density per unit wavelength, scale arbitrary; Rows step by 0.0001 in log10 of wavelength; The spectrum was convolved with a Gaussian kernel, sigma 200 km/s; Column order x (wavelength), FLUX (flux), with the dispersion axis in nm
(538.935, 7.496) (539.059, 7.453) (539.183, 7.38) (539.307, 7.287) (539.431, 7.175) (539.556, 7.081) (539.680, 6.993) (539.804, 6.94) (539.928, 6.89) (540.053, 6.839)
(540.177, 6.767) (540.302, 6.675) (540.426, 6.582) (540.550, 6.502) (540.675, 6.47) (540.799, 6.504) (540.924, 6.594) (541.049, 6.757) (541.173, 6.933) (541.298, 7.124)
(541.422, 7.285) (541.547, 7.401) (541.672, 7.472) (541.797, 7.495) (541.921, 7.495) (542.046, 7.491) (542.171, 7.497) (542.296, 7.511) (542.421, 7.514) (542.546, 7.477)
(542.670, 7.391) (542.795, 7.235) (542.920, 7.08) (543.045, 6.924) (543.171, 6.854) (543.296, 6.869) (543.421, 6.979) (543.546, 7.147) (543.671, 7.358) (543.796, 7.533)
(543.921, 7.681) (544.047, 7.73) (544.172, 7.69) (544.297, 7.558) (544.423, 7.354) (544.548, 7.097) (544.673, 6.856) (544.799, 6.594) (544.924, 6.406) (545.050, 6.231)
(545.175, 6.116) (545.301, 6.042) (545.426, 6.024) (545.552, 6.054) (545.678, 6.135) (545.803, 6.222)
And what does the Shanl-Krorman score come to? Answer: 1.02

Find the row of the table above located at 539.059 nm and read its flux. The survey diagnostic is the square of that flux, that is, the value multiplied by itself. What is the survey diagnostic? 56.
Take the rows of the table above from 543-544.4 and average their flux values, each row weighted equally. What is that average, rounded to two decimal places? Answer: 7.30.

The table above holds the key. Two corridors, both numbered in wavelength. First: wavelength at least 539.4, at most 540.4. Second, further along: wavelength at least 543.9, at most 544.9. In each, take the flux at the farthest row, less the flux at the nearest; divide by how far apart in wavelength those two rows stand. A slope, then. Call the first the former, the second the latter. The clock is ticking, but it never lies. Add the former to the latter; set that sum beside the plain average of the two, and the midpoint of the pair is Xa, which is -1.4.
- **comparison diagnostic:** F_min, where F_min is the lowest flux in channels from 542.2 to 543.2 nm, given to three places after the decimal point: 6.854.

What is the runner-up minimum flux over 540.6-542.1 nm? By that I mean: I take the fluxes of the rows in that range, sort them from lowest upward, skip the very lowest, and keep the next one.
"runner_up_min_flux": 6.504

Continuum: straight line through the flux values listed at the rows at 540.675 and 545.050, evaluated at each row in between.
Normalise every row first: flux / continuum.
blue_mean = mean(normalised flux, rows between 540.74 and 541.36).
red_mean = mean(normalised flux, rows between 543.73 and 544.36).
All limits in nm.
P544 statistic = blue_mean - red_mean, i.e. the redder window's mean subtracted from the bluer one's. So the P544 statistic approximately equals -0.16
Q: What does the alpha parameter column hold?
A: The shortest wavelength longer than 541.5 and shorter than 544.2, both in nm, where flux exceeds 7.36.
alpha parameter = 541.547 nm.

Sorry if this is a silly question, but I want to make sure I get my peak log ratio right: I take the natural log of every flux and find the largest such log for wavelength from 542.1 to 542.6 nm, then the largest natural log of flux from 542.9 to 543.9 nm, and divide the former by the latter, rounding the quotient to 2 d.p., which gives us 1.00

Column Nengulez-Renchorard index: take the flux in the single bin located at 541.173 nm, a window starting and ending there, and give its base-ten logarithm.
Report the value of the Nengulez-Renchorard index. 0.841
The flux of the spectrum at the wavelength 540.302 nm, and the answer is 6.675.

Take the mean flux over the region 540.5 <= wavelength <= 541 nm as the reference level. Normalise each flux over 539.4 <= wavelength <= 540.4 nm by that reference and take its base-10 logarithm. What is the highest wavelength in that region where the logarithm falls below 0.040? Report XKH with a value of 540.302 nm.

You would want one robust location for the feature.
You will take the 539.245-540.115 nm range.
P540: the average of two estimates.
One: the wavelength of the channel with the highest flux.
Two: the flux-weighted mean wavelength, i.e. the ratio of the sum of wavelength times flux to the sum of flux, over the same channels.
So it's 539.49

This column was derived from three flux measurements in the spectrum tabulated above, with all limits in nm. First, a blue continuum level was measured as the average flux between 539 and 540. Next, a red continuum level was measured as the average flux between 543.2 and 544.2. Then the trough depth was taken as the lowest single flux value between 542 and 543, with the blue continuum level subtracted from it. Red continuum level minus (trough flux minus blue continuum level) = 7.4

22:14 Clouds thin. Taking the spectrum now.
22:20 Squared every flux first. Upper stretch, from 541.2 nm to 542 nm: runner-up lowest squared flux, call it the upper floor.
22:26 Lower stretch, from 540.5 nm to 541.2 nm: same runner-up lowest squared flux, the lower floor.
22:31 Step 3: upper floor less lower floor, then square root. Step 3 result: 3.3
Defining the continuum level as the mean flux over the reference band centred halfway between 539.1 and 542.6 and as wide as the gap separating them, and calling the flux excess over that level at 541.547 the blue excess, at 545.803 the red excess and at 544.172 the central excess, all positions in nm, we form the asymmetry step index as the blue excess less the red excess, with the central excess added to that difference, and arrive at 1.8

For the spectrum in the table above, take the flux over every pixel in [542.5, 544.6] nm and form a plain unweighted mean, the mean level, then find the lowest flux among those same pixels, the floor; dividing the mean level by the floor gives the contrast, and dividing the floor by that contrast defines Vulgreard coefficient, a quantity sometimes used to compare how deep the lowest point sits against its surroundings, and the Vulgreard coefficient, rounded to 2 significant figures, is 6.4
